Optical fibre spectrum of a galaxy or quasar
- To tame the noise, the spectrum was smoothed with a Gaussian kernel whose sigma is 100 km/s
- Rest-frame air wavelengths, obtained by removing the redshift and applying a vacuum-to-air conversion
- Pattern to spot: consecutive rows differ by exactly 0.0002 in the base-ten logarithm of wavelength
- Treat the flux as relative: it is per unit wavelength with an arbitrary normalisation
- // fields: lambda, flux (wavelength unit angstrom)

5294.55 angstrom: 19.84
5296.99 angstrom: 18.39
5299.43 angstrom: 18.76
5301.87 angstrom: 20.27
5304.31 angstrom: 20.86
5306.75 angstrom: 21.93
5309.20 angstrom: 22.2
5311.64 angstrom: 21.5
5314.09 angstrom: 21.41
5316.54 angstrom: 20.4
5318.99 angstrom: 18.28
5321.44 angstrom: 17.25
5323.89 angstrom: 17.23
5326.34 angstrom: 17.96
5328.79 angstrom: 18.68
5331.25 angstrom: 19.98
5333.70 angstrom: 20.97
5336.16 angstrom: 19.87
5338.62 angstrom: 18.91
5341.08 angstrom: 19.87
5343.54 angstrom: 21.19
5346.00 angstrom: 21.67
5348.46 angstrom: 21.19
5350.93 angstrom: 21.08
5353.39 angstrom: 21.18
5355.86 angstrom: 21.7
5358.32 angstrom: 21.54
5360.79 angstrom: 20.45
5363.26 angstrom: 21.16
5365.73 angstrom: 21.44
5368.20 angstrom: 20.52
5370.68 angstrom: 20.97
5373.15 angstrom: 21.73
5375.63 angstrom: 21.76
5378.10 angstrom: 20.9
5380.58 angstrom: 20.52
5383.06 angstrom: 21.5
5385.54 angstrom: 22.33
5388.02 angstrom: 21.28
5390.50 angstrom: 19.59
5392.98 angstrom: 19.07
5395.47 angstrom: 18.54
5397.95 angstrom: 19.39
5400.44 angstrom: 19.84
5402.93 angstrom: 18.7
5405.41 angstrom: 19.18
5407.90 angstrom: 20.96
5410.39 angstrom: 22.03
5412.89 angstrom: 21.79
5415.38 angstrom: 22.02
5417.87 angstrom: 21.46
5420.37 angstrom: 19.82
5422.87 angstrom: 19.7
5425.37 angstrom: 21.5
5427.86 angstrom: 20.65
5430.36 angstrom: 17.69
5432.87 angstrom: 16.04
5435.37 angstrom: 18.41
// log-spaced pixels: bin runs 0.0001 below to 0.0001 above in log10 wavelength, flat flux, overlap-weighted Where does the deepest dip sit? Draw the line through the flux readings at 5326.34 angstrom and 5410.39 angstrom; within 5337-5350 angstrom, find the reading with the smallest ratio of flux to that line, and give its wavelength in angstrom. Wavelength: 5338.62 angstrom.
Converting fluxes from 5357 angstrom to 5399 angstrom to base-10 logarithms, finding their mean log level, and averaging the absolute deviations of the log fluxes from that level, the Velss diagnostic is 0.0178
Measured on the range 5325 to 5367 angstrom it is 0.0201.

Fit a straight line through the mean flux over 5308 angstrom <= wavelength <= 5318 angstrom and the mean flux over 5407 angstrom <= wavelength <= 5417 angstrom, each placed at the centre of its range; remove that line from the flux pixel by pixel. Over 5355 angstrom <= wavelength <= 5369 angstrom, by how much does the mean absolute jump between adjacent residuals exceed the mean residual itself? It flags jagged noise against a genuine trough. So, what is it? 1.0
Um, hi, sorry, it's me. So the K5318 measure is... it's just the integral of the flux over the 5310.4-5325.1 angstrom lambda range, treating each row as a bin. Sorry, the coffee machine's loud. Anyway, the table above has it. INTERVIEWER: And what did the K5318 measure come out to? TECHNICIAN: 284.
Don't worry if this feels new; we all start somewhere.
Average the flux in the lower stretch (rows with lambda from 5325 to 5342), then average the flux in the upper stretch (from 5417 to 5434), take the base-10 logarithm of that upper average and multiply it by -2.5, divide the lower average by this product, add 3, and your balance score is -3.0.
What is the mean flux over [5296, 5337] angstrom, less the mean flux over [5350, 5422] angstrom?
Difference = -1.0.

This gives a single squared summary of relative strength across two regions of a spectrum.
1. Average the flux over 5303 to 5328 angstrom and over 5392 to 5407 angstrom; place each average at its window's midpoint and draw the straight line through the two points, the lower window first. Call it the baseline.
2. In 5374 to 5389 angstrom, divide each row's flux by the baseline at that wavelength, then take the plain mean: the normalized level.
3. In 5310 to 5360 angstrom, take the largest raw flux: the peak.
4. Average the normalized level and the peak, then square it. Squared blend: 130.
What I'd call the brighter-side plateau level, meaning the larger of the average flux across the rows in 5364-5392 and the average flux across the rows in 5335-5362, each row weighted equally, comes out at 21.1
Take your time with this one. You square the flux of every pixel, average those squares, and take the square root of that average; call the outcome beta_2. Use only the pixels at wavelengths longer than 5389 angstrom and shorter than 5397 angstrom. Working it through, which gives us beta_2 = 19.1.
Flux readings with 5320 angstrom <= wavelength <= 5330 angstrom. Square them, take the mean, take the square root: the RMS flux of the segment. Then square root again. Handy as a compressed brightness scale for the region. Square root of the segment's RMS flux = 4.22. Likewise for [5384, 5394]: 4.54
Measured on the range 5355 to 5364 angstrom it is 4.61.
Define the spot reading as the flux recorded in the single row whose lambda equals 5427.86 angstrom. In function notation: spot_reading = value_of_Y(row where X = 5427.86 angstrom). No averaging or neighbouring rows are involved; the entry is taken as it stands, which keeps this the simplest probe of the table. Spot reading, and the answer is 20.65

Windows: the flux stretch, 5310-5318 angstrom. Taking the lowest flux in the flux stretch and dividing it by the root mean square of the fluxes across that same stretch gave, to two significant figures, 0.97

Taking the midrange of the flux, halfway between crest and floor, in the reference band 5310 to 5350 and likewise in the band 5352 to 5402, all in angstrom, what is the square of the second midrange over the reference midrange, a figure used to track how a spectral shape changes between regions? 1.10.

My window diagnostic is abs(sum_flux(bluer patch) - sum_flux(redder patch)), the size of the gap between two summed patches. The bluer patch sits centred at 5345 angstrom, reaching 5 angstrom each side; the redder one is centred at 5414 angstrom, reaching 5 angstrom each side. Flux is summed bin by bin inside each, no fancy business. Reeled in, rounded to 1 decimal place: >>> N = 3.4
